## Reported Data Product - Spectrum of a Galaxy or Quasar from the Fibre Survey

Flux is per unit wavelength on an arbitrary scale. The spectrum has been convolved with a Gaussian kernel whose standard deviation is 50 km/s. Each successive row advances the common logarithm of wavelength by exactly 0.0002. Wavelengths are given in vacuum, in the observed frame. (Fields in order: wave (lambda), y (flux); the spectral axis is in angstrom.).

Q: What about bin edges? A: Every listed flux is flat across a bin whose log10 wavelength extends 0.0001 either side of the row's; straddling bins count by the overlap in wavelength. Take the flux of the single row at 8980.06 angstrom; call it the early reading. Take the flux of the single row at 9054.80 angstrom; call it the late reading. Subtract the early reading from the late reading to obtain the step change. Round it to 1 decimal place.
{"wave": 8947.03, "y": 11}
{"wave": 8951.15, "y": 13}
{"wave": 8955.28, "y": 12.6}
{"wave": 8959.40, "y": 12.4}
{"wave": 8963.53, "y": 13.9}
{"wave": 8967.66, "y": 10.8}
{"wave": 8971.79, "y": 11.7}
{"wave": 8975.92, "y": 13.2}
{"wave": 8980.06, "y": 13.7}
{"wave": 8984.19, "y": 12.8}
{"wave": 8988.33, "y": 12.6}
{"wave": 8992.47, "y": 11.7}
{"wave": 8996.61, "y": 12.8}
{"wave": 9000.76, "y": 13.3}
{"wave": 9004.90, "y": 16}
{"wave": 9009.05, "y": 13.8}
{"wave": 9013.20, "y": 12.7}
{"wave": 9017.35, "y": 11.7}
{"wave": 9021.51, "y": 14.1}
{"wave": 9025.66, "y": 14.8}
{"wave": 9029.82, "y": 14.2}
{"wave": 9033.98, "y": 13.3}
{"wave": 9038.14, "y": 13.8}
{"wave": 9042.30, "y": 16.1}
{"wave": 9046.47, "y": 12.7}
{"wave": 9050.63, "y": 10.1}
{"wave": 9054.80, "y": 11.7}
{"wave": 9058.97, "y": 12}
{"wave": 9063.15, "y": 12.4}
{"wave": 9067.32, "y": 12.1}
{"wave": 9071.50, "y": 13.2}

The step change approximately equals -2.0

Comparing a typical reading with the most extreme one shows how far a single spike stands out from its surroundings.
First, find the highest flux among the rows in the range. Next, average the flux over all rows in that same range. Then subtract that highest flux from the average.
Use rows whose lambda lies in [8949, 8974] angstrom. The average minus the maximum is -1.50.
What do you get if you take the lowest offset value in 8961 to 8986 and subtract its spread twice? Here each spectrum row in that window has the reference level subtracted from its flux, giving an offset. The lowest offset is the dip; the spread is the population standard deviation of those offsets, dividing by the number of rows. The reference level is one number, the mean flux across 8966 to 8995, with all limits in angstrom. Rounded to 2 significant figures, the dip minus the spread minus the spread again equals -3.8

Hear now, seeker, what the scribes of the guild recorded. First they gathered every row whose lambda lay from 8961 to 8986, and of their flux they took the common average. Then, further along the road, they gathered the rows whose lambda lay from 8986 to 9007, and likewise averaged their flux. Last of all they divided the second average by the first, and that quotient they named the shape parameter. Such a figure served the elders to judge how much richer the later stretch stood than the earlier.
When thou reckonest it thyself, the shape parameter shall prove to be 1.05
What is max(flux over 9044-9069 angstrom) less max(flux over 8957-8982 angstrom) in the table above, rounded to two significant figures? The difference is -1.2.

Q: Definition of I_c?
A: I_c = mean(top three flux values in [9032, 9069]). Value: 14.4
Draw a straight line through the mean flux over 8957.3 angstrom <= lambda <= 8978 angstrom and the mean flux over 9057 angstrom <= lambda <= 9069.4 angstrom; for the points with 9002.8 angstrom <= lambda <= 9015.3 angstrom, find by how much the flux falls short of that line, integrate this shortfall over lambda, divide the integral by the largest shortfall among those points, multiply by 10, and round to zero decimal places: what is 565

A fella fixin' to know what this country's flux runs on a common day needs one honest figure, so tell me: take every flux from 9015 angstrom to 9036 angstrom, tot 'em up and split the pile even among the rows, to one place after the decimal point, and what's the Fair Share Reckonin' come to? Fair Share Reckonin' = 13.6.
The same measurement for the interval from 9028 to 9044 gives 14.3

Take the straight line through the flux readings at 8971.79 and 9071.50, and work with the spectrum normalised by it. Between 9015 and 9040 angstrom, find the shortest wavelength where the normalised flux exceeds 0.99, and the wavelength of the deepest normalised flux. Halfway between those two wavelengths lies 9019.4 angstrom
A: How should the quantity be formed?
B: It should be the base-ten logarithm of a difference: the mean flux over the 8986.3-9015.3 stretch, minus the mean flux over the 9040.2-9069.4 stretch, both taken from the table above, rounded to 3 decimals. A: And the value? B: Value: -0.082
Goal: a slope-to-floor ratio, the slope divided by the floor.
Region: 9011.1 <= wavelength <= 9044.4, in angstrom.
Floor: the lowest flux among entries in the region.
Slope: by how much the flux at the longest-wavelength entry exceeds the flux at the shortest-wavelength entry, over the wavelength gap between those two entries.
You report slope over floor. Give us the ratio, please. 0.010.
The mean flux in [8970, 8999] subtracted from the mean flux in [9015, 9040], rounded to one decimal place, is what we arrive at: 1.0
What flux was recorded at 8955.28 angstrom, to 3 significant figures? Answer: 12.6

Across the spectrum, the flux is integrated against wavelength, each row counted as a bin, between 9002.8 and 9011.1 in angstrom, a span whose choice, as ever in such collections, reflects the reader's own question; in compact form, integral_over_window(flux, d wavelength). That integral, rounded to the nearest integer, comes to 124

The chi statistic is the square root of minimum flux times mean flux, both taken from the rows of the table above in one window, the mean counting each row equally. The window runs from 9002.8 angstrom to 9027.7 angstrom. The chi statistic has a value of 12.7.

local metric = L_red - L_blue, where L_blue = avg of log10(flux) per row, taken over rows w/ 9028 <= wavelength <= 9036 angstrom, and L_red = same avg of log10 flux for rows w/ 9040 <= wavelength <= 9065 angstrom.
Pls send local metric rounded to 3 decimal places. -0.045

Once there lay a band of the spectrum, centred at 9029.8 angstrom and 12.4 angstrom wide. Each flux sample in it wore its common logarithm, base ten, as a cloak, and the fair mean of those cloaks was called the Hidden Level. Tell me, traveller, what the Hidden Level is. 1.15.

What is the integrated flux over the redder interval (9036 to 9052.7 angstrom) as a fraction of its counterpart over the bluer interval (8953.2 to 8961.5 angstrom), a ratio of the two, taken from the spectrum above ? 2.1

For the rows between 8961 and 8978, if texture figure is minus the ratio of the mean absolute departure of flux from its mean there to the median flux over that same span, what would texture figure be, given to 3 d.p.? -0.092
